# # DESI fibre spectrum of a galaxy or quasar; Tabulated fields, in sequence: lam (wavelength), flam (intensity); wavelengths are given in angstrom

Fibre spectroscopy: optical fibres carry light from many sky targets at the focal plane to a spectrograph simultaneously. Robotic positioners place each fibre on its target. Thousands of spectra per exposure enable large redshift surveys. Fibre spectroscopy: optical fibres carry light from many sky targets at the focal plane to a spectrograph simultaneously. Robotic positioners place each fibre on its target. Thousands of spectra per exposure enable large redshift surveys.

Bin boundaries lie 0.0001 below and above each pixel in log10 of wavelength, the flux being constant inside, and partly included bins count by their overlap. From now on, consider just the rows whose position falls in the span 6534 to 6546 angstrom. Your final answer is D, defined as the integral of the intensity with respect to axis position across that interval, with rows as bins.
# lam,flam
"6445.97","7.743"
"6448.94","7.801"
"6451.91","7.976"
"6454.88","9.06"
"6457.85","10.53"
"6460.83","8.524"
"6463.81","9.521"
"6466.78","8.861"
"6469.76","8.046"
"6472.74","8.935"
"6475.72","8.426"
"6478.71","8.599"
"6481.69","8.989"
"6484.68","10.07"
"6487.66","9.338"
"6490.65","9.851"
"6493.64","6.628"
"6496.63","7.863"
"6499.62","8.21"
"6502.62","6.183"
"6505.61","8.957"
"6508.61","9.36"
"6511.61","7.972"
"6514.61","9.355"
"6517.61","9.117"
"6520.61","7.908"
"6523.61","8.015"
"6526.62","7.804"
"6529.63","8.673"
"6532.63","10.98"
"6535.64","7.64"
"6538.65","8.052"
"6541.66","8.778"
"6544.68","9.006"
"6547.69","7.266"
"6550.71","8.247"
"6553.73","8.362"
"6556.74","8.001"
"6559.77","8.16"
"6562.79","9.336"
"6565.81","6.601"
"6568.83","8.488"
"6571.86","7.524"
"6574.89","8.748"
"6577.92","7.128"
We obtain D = 101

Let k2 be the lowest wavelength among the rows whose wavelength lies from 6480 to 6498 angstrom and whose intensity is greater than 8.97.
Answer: 6481.69 angstrom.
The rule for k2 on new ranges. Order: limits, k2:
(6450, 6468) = 6454.88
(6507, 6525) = 6508.61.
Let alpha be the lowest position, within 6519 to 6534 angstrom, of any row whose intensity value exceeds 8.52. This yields 6529.63 angstrom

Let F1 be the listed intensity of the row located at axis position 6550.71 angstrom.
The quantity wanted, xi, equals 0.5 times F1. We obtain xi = 4.12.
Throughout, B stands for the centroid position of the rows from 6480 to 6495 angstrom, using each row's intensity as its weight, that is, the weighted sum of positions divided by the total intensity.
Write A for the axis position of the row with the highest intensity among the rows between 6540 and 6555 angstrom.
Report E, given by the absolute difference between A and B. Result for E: 57.3 angstrom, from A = 6544.68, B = 6487.3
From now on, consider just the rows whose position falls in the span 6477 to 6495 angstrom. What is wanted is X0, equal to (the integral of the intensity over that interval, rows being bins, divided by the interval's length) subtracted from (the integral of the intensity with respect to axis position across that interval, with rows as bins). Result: 152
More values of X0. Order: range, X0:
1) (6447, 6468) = 177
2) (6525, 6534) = 73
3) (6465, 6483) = 147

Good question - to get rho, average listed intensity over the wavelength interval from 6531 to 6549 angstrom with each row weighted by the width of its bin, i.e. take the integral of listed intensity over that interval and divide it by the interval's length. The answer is 8.6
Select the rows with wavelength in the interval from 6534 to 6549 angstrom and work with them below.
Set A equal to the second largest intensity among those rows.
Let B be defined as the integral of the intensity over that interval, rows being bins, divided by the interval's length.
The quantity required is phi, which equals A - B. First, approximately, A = 8.778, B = 8.2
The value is 0.6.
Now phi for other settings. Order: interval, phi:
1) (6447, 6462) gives 0.3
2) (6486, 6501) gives 0.9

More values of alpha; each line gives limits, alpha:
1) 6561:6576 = 6562.79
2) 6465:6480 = 6466.78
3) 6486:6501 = 6487.66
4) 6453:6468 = 6454.88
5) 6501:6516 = 6505.61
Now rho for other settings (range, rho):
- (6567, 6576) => 8.2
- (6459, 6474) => 8.8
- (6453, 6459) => 9.6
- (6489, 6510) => 8.2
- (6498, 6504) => 7.2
